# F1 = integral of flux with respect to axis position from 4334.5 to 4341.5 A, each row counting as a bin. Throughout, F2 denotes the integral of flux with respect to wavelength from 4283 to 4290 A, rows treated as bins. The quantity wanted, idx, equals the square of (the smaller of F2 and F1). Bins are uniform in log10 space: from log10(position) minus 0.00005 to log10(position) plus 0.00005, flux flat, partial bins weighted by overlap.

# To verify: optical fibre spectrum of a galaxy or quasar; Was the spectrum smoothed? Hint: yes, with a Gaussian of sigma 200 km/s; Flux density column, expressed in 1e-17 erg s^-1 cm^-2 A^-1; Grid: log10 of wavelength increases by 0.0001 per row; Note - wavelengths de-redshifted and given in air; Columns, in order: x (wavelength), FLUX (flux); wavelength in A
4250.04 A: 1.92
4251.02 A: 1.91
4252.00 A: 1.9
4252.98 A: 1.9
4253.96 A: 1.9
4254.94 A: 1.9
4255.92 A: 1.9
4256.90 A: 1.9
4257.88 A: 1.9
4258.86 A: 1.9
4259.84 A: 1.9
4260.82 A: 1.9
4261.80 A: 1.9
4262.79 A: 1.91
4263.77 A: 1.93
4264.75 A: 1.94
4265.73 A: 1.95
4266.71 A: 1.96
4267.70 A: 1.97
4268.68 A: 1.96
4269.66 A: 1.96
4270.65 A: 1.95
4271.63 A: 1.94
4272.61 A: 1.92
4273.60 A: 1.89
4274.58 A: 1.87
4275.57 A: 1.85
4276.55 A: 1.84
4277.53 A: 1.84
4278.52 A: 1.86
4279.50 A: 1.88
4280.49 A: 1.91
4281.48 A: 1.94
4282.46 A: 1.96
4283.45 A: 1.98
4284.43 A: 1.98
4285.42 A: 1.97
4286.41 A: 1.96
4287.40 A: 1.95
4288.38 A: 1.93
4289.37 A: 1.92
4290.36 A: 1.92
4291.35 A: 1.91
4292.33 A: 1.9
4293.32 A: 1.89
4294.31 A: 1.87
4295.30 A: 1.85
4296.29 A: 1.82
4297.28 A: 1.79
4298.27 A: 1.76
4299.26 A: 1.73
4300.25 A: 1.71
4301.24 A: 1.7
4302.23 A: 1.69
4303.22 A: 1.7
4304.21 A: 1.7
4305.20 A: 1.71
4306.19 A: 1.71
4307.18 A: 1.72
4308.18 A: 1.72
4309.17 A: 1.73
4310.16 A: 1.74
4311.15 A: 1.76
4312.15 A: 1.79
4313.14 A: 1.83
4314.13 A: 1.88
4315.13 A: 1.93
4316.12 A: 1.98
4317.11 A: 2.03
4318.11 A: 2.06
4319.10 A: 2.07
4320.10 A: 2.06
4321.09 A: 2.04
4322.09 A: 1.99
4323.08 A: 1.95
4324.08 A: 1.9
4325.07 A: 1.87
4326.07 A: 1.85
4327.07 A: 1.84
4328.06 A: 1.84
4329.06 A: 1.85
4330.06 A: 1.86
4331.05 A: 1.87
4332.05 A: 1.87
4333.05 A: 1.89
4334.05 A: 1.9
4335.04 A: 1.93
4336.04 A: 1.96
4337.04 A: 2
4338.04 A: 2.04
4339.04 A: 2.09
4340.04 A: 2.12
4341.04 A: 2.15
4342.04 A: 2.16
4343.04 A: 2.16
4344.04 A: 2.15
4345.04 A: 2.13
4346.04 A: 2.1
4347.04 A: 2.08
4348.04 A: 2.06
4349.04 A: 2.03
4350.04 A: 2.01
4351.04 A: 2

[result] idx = 187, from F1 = 14.3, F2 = 13.7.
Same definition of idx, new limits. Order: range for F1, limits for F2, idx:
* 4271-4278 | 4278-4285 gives 174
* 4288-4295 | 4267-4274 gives 177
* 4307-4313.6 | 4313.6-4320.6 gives 134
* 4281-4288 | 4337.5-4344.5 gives 189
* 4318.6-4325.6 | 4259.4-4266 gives 160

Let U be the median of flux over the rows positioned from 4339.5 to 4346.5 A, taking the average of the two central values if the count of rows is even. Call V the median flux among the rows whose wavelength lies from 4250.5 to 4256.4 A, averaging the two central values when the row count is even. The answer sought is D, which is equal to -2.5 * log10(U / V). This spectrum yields -0.13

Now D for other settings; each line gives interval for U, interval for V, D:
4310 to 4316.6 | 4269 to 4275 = 0.06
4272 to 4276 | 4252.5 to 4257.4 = 0.01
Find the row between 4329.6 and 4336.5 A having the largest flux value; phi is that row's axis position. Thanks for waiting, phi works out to 4336.04 A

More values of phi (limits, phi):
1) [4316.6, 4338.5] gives 4319.10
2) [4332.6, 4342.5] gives 4342.04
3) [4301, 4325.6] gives 4319.10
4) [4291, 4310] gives 4291.35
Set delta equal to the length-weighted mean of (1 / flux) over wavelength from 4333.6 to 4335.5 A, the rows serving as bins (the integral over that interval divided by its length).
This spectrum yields 0.524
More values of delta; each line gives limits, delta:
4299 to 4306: 0.587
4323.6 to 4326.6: 0.534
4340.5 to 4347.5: 0.469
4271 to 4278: 0.533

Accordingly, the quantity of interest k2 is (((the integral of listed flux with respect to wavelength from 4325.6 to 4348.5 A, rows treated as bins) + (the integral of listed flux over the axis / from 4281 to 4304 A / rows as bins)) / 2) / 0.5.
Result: 88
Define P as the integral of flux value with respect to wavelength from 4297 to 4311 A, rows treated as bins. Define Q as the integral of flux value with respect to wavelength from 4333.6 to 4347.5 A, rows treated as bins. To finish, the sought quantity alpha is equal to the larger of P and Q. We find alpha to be 28.8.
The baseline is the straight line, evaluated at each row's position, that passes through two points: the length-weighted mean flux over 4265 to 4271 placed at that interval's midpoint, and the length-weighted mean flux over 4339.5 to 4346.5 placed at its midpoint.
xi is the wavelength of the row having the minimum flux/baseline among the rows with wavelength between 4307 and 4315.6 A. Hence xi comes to 4308.18 A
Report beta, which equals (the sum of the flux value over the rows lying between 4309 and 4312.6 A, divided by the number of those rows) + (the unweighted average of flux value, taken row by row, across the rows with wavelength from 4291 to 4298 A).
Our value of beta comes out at 3.62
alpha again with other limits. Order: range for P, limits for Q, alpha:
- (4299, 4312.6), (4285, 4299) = 26.4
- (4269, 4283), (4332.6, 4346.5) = 28.6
